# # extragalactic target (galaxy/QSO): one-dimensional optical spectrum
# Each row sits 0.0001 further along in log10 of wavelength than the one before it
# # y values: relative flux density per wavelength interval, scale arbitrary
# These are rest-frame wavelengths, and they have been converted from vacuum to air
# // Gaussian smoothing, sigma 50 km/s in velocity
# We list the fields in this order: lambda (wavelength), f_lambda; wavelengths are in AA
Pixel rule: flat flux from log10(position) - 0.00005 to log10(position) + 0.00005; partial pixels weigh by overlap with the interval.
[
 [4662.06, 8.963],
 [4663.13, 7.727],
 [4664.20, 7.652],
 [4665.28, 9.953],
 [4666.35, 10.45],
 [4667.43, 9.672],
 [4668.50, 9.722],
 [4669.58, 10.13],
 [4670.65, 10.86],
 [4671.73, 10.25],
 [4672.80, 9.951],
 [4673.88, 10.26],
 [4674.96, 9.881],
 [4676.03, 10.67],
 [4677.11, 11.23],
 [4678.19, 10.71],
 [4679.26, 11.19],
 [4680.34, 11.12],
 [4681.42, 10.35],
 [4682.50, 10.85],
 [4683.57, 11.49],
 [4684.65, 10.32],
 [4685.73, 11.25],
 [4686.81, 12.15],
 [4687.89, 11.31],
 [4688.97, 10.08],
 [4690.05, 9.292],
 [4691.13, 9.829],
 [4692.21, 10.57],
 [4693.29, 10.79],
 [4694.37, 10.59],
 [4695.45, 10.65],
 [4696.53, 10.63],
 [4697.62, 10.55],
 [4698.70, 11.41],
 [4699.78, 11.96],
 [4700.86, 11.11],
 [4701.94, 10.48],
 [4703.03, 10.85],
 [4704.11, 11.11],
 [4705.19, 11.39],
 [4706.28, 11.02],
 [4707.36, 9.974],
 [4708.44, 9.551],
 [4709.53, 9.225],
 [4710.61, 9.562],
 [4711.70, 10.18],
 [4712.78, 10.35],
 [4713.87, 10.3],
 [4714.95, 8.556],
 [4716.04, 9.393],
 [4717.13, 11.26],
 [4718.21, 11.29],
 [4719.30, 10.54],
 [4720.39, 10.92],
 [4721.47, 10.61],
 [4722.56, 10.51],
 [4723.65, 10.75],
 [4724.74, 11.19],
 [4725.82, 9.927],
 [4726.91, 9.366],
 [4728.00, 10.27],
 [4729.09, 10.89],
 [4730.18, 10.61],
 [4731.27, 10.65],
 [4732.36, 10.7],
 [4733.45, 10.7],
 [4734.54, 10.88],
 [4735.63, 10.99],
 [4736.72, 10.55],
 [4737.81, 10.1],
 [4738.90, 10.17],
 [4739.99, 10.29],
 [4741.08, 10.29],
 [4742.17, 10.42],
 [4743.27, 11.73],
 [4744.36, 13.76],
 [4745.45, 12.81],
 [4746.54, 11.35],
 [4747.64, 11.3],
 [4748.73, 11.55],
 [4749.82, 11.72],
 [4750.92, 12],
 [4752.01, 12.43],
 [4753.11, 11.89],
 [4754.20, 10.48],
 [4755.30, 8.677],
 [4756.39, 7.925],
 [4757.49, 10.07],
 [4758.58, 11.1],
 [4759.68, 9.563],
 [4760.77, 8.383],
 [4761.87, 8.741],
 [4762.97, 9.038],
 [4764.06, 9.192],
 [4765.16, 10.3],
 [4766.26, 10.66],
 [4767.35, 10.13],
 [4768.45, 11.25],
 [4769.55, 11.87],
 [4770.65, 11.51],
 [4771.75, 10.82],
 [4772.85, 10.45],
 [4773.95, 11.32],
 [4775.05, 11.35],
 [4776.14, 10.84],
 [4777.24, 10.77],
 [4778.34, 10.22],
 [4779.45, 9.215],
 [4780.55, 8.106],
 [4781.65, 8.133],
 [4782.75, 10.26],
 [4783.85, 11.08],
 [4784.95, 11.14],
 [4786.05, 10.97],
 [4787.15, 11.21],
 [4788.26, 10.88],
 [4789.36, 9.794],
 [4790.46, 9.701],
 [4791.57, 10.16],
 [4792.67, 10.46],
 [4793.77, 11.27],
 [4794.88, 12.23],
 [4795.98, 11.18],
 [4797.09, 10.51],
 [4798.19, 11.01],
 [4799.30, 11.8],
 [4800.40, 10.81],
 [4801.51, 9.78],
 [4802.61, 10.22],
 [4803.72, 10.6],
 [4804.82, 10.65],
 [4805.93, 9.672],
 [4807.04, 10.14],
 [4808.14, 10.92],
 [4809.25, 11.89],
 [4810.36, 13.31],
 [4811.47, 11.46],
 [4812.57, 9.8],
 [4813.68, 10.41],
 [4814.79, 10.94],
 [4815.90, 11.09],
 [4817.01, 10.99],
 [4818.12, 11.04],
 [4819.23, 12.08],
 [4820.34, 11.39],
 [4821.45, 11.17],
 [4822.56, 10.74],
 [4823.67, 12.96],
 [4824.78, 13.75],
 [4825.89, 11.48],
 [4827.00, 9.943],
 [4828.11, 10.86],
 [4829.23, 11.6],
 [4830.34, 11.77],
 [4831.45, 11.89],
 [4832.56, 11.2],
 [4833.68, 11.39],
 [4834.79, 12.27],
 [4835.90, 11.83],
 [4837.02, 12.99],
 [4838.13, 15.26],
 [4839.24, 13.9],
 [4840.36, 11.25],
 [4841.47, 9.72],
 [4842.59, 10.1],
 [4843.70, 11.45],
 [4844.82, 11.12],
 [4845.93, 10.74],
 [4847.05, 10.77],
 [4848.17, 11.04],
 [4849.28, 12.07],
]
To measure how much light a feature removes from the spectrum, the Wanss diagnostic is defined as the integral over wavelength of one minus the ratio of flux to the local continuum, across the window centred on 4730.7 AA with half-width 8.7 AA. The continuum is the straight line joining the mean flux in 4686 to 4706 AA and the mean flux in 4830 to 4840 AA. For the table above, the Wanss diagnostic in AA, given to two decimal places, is 1.12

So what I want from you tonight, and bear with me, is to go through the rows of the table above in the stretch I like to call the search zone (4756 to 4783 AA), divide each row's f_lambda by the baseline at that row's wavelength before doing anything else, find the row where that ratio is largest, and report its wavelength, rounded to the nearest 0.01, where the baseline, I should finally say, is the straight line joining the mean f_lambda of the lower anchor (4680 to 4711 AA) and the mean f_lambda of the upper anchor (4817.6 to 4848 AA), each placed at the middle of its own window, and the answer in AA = 4769.55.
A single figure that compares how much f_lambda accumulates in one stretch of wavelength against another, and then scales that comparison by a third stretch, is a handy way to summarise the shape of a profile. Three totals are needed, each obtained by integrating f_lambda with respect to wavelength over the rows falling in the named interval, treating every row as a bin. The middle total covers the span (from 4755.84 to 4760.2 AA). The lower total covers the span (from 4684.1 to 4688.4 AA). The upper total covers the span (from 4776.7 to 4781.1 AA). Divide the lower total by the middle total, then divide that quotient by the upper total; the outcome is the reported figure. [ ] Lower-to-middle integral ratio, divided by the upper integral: 0.027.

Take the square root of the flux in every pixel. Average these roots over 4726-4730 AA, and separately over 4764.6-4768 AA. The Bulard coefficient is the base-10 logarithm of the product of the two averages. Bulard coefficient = 1.01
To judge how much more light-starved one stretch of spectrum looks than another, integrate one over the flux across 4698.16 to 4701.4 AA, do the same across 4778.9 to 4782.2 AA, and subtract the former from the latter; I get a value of 0.11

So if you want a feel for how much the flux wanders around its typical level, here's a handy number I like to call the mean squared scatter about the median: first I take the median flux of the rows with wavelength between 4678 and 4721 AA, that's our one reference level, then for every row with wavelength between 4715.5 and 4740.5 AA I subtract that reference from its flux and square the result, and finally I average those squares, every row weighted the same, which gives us 0.26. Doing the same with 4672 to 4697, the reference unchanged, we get 0.39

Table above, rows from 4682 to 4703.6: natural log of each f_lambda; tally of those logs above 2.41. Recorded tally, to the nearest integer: 6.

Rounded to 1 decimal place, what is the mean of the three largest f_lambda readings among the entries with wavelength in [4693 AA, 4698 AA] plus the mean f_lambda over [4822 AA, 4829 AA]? 22.3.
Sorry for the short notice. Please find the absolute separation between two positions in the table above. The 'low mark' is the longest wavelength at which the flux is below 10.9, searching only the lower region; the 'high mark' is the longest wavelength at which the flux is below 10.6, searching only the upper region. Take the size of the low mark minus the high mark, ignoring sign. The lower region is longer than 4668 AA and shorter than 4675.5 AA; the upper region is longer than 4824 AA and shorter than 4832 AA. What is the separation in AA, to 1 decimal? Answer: 152.0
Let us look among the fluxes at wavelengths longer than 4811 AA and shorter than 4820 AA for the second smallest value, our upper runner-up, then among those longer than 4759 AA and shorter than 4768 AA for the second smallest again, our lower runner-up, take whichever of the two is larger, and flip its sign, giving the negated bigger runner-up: -10.4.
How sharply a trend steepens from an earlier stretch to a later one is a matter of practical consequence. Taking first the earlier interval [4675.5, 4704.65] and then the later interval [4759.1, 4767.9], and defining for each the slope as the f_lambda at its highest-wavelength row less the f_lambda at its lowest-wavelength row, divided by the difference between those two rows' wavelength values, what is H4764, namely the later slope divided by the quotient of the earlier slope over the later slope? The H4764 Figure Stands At 0.35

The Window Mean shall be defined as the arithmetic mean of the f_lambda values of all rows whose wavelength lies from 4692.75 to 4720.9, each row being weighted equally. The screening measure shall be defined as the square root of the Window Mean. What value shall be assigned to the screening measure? 3.24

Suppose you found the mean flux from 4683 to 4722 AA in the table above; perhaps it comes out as 10.6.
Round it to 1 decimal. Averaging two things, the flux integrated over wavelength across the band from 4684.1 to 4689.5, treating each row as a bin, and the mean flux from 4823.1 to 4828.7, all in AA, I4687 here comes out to 35.6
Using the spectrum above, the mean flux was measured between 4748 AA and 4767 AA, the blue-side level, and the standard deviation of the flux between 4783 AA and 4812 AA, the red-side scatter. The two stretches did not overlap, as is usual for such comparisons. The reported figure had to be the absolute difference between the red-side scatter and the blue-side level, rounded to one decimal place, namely 9.4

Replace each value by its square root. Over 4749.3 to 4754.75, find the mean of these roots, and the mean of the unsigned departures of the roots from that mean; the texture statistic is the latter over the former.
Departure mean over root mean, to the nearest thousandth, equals 0.021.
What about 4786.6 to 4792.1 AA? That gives 0.027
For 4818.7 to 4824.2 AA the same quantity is 0.029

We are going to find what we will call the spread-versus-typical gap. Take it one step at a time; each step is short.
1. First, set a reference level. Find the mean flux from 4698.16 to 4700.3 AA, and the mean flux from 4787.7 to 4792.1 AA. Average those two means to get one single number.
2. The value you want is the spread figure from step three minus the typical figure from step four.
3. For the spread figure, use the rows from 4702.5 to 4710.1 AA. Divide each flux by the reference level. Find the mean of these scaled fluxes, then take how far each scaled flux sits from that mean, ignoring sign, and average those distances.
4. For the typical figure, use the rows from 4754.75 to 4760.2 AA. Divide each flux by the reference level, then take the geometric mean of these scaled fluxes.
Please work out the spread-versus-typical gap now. -0.79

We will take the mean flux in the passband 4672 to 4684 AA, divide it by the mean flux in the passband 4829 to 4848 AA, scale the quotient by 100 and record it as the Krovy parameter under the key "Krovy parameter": 91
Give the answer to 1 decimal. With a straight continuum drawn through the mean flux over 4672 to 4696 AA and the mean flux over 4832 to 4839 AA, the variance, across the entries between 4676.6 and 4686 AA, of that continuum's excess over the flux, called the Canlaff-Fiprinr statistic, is 0.2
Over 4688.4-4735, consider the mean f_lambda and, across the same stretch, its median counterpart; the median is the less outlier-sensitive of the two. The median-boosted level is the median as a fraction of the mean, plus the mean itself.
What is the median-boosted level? 11.5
